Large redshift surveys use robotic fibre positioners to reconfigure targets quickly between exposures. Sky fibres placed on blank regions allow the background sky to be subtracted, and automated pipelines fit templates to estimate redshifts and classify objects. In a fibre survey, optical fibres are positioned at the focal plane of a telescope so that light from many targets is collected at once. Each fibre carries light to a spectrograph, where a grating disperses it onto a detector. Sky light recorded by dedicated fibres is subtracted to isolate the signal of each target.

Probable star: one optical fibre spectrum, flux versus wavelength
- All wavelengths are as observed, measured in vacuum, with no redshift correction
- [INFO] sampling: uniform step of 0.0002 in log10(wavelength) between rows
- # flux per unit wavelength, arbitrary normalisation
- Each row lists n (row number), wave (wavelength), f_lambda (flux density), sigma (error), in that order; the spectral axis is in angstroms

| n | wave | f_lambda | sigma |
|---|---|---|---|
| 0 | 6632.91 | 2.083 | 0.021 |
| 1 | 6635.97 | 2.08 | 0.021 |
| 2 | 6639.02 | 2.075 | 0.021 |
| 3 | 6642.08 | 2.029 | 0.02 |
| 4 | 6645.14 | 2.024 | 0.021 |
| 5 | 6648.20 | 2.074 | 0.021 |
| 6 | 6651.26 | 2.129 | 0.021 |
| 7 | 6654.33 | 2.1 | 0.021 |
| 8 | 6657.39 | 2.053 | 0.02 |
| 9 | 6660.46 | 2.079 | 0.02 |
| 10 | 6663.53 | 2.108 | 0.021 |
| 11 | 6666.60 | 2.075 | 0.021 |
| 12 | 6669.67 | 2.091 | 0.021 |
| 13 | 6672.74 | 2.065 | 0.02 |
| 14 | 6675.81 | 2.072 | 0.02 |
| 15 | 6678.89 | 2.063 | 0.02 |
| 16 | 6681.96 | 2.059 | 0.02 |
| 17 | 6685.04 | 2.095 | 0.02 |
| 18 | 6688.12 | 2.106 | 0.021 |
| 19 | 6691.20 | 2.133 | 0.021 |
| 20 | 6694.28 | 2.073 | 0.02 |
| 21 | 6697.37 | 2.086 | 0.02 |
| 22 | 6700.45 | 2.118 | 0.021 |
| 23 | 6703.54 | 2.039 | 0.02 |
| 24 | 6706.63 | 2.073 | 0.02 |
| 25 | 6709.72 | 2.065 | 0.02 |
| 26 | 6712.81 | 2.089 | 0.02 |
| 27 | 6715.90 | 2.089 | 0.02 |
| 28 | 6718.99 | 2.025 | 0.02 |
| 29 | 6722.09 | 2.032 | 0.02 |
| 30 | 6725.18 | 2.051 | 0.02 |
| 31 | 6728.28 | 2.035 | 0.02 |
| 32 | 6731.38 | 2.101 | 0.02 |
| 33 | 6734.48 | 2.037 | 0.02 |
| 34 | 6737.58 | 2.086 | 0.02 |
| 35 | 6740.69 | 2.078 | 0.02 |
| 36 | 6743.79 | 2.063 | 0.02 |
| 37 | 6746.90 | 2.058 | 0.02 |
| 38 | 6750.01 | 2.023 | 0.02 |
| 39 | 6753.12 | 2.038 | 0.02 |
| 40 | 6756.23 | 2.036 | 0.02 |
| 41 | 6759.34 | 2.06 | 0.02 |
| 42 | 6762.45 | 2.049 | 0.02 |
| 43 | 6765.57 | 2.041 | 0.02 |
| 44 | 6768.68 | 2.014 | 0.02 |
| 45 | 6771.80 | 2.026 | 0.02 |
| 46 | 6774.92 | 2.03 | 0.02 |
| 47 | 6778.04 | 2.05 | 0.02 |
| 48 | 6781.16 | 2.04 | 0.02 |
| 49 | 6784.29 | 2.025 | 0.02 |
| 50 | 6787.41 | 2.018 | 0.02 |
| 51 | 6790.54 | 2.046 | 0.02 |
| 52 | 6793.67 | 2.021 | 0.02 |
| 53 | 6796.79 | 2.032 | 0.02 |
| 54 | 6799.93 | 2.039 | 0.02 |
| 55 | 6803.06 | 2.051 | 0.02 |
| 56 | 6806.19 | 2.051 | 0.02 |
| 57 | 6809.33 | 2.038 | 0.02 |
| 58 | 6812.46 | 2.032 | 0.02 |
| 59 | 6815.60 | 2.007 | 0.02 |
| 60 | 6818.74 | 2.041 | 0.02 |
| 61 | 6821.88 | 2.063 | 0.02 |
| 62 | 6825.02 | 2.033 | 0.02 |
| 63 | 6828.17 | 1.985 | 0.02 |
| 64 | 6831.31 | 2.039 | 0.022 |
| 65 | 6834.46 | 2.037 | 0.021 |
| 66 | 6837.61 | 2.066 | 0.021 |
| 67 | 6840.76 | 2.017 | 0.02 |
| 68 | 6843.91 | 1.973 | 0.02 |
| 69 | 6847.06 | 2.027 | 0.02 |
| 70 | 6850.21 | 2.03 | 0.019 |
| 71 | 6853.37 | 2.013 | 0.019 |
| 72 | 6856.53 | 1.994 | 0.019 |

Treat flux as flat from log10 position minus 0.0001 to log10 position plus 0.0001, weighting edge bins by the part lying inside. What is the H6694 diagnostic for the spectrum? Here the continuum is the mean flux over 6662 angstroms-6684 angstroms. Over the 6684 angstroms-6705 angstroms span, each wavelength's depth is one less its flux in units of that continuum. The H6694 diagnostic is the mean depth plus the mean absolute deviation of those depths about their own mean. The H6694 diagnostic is 0.003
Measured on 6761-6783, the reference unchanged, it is 0.025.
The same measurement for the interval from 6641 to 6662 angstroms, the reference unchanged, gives 0.017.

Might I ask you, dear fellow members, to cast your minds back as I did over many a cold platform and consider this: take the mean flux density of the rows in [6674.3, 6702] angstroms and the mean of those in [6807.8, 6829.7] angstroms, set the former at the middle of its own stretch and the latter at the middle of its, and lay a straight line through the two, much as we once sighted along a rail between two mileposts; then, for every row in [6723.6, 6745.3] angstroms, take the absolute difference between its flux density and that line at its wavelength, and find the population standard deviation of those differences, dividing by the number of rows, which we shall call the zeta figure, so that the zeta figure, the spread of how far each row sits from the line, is 0.0114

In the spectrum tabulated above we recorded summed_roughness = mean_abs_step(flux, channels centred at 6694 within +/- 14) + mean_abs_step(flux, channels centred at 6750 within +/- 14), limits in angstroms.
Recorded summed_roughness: 0.051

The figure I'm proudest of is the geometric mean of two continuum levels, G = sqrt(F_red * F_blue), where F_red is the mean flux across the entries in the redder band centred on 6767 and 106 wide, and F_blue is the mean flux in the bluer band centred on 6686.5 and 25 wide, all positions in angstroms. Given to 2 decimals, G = 2.06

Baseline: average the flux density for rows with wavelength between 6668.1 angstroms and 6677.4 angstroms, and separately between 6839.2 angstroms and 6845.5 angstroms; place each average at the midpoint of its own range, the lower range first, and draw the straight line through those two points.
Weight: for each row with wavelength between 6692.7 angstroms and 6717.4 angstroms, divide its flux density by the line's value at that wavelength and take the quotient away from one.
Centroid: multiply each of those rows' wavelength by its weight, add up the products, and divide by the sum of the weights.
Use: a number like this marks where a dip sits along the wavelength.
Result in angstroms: 6706.4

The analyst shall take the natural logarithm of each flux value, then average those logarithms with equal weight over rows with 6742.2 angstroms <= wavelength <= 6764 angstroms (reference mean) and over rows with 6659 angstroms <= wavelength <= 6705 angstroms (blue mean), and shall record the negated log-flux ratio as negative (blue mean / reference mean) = -1.03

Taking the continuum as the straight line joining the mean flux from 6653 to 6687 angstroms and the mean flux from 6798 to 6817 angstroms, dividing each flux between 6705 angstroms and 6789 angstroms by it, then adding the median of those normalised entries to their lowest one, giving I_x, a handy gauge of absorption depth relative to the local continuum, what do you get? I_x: 1.98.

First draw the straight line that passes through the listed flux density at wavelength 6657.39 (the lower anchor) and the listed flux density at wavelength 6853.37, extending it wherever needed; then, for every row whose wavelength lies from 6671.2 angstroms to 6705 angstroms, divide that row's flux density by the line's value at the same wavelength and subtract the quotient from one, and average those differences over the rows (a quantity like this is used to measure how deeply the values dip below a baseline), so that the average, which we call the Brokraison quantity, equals -0.018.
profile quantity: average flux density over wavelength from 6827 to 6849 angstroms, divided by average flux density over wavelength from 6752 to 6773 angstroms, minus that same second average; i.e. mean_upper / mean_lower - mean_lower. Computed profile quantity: -1.05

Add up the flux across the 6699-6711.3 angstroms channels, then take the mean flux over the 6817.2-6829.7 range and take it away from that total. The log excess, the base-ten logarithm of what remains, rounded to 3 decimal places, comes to 0.797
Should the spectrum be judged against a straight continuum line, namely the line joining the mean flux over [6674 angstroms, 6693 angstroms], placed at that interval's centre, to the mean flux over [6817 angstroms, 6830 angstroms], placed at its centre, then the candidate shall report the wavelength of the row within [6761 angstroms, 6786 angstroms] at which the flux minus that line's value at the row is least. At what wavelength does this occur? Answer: 6768.68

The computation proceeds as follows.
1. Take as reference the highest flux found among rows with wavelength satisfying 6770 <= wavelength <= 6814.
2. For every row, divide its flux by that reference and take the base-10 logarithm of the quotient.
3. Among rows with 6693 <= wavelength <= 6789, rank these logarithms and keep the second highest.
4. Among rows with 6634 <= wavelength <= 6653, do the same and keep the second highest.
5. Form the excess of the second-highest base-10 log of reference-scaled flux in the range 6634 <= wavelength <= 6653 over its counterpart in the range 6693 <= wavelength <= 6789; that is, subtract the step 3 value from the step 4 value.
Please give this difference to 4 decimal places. -0.0044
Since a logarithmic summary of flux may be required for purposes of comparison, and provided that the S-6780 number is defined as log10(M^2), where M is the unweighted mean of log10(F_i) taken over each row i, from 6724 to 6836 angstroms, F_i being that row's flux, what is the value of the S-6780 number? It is -1.02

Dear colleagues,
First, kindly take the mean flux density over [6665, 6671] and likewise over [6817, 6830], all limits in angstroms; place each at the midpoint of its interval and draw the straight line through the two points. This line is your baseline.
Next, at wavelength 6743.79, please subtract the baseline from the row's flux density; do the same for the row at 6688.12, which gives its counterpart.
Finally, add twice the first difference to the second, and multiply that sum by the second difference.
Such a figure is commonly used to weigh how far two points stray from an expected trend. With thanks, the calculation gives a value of 0.0012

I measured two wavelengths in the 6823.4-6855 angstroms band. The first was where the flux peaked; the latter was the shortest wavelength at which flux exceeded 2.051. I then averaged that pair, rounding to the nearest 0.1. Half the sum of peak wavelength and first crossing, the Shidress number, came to 6837.6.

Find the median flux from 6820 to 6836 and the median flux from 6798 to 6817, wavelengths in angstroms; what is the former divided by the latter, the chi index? 1.00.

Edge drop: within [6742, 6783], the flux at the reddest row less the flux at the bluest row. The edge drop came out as -0.023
